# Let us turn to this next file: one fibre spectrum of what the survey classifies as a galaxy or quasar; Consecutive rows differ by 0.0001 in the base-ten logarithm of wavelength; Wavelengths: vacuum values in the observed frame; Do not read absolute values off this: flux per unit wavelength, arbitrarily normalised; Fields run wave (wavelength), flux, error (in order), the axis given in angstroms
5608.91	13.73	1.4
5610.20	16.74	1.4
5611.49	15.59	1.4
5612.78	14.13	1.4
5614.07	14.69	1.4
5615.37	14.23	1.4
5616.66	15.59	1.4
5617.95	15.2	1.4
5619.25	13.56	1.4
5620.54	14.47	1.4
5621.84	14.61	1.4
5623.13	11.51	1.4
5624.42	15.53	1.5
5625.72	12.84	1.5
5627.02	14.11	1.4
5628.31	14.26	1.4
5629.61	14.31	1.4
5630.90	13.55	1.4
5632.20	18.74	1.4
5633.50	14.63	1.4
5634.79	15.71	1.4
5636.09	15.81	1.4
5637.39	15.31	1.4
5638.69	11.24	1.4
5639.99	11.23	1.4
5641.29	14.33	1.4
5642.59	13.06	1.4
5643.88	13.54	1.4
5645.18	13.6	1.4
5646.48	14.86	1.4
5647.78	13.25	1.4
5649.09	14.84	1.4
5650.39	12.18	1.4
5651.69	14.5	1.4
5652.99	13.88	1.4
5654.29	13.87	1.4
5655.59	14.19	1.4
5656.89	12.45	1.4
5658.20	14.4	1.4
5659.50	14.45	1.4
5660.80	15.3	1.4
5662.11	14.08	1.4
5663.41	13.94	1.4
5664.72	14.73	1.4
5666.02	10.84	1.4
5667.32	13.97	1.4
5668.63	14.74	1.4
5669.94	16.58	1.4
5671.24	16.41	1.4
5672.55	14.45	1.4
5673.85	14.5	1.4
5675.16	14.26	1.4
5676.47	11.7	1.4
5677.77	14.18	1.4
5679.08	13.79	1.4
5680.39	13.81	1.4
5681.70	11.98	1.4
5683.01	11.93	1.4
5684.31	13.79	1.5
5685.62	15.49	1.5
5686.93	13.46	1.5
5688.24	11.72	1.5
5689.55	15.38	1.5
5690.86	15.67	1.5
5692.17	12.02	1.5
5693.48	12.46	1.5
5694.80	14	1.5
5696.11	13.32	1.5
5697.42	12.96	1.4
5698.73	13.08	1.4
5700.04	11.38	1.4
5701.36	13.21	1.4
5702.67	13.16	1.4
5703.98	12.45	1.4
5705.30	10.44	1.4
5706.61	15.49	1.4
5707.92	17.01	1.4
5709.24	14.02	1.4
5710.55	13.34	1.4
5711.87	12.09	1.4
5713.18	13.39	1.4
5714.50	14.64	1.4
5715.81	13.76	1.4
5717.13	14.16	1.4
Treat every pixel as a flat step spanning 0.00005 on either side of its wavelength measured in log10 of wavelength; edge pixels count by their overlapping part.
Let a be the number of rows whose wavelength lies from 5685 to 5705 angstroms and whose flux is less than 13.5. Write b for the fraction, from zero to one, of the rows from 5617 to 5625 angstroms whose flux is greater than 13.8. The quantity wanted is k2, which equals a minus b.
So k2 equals 10.3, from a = 11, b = 0.67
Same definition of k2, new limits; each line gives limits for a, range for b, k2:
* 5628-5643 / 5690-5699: 2.7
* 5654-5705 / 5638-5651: 15.7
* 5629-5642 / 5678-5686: 1.7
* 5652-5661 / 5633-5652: 0.5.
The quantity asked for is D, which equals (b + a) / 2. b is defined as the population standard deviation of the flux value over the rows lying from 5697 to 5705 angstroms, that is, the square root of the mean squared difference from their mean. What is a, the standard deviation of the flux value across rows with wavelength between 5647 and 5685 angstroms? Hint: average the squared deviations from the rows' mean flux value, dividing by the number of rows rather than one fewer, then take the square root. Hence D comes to 1.0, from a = 1.27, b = 0.6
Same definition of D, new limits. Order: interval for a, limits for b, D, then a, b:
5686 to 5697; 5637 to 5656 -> 1.3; 1.37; 1.2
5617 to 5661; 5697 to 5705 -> 1.0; 1.43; 0.6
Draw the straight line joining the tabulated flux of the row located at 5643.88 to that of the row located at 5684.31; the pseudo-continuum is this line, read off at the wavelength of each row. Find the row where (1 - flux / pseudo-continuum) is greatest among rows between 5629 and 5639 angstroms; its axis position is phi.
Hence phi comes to 5638.69 angstroms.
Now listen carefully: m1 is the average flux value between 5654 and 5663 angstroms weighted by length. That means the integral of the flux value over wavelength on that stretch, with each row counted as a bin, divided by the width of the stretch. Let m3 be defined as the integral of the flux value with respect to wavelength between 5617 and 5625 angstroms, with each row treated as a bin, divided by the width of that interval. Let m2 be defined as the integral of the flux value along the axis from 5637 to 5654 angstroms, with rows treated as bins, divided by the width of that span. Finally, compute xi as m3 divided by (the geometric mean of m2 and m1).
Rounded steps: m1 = 14.1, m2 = 13.5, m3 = 14.2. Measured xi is 1.03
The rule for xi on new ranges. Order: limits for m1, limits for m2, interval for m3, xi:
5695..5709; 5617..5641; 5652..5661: 1.02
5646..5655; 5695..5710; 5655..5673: 1.05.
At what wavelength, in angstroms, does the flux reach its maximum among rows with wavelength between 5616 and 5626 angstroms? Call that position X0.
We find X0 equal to 5616.66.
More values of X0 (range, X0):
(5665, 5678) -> 5669.94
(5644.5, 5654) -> 5646.48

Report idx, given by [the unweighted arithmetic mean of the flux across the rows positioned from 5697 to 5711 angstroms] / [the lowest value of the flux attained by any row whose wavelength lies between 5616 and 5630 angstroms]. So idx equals 1.16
